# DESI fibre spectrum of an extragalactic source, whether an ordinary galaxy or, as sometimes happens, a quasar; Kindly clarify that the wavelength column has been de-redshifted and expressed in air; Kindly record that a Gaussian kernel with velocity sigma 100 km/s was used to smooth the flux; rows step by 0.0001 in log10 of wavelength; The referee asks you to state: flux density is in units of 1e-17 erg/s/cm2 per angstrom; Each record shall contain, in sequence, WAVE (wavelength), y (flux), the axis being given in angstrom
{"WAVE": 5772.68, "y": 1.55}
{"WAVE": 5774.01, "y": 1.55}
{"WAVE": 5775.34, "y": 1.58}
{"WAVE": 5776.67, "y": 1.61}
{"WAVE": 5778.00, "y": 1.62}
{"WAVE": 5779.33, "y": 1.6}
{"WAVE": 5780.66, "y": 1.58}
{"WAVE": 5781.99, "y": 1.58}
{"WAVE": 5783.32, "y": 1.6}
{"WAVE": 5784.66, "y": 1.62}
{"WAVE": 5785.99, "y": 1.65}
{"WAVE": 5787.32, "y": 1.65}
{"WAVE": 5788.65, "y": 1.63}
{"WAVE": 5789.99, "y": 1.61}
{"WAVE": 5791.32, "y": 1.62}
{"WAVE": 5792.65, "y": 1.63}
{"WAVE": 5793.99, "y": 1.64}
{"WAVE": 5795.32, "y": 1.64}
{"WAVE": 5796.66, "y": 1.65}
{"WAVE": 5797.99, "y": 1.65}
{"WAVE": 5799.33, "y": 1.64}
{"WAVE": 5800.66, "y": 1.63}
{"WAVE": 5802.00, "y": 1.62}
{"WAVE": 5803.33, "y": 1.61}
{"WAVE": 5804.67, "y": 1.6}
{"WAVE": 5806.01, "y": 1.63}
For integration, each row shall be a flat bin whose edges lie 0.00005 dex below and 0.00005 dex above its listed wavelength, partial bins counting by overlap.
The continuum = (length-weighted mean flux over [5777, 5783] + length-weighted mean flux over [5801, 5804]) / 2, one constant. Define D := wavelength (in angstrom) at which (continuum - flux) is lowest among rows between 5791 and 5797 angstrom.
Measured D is 5796.66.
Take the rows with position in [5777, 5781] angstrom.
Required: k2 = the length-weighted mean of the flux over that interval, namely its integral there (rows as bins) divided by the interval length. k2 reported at 1.60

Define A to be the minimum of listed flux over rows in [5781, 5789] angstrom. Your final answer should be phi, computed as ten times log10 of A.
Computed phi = 1.99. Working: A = 1.58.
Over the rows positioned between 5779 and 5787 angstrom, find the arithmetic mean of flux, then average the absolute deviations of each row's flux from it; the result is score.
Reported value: 0.020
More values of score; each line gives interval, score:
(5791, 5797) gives 0.009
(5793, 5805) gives 0.014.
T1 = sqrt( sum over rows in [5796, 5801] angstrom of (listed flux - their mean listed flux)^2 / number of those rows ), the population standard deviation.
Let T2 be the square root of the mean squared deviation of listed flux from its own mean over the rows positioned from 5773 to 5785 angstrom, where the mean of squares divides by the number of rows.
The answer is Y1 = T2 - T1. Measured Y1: 0.013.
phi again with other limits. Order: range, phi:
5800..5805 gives 2.04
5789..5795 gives 2.07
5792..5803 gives 2.10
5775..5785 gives 1.99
